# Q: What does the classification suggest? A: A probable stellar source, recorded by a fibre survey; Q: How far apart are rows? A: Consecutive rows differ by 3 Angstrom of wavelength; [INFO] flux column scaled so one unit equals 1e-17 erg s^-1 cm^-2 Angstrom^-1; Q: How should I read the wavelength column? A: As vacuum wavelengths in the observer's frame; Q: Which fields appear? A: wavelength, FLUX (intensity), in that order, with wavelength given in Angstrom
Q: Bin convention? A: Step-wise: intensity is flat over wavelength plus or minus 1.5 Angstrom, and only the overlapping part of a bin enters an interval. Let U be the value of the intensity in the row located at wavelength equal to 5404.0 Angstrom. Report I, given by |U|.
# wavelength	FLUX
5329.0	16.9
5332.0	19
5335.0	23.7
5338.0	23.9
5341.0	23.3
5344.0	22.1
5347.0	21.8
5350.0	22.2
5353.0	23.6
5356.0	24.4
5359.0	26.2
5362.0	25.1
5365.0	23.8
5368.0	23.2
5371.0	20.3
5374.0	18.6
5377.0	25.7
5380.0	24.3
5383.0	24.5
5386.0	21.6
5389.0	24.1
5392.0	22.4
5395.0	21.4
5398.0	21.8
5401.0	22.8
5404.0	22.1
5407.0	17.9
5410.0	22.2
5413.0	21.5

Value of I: 22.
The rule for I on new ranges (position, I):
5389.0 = 24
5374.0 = 19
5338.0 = 24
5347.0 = 22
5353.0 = 24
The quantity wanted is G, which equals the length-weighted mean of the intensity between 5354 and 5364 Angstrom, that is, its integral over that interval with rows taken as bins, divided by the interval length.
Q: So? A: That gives 25.1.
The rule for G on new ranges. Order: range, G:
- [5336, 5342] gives 23.6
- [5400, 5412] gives 21.2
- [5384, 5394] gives 22.7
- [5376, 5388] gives 24.0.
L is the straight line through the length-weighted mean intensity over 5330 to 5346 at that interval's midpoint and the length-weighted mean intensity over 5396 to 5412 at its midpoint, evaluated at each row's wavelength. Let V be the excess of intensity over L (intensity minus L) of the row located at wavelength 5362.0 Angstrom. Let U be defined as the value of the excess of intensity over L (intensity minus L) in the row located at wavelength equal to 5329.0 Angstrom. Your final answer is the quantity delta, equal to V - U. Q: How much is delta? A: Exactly 8.6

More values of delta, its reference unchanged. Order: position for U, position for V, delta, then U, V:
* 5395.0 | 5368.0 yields 1.5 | -0.1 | 1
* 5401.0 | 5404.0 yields -0.7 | 1.4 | 1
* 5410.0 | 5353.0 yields 0.7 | 0.9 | 2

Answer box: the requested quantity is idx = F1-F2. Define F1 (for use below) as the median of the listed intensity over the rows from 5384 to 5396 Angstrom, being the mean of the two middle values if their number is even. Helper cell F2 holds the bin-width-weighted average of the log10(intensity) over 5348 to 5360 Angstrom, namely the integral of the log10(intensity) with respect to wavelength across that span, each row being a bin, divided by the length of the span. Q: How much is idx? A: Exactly 20.6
